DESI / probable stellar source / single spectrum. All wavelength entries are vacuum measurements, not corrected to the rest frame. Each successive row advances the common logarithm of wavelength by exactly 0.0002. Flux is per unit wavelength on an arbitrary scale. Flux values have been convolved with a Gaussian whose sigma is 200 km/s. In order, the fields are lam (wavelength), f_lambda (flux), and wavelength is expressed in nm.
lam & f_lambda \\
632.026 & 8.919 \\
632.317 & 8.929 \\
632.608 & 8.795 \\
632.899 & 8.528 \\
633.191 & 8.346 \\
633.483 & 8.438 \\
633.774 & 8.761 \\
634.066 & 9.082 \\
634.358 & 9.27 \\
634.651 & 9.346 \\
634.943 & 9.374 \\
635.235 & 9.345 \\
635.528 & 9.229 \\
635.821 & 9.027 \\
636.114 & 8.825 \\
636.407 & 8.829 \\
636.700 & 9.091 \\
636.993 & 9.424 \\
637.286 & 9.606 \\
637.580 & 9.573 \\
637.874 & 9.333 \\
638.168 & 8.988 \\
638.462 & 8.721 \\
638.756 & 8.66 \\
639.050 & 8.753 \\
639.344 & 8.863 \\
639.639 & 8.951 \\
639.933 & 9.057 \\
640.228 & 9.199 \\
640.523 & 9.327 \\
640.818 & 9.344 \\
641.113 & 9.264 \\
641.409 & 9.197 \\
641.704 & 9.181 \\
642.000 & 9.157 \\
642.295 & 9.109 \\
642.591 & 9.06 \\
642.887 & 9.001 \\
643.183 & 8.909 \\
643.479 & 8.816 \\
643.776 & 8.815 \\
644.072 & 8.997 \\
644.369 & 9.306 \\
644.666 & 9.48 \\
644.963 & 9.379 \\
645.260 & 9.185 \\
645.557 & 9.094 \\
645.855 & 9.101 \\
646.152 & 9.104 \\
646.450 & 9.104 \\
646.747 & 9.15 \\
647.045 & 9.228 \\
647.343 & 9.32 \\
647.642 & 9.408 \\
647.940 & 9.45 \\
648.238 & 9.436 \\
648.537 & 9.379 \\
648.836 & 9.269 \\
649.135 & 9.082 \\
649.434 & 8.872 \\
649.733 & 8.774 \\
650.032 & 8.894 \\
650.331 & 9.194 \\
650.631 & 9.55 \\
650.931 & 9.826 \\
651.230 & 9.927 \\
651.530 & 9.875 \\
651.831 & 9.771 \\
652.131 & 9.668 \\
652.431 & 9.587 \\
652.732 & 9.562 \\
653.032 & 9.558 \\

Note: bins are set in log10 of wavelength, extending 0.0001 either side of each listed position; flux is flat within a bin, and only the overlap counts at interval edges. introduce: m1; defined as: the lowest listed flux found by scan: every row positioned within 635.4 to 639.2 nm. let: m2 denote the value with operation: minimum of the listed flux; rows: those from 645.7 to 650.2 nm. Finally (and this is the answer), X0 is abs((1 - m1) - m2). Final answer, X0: 16.43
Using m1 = 8.66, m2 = 8.774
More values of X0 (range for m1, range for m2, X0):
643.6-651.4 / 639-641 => 16.53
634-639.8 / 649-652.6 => 16.43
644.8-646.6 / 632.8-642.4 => 16.44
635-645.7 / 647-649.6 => 16.53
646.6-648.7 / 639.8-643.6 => 16.97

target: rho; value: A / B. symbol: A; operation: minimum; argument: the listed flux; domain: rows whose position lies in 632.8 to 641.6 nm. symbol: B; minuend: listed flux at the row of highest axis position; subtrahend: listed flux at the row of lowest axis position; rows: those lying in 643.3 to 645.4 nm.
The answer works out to 22.6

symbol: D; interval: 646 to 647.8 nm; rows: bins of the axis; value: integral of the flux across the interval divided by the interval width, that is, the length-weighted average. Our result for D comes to 9.22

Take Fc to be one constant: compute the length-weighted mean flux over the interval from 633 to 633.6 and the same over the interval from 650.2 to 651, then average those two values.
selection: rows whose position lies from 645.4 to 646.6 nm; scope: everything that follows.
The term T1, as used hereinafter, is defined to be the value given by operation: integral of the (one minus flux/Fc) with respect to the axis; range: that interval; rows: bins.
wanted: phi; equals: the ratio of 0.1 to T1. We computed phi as -4.6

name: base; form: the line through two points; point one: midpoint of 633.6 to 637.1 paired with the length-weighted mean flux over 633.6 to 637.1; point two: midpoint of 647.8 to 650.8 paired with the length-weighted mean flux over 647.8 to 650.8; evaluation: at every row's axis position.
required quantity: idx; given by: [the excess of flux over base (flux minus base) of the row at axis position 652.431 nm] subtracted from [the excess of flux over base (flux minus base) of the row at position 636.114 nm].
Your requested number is -0.7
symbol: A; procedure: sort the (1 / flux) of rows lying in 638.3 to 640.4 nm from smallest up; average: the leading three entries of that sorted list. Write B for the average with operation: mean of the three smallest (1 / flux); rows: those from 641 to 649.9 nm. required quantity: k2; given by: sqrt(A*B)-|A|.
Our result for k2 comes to -0.0023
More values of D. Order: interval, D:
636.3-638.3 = 9.27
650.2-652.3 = 9.69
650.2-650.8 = 9.38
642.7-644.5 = 8.97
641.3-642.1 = 9.18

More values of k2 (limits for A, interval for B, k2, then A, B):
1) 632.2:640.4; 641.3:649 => 0.0004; 0.105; 0.106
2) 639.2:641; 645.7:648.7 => -0.0008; 0.108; 0.106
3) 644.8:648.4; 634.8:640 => -0.0006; 0.106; 0.105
